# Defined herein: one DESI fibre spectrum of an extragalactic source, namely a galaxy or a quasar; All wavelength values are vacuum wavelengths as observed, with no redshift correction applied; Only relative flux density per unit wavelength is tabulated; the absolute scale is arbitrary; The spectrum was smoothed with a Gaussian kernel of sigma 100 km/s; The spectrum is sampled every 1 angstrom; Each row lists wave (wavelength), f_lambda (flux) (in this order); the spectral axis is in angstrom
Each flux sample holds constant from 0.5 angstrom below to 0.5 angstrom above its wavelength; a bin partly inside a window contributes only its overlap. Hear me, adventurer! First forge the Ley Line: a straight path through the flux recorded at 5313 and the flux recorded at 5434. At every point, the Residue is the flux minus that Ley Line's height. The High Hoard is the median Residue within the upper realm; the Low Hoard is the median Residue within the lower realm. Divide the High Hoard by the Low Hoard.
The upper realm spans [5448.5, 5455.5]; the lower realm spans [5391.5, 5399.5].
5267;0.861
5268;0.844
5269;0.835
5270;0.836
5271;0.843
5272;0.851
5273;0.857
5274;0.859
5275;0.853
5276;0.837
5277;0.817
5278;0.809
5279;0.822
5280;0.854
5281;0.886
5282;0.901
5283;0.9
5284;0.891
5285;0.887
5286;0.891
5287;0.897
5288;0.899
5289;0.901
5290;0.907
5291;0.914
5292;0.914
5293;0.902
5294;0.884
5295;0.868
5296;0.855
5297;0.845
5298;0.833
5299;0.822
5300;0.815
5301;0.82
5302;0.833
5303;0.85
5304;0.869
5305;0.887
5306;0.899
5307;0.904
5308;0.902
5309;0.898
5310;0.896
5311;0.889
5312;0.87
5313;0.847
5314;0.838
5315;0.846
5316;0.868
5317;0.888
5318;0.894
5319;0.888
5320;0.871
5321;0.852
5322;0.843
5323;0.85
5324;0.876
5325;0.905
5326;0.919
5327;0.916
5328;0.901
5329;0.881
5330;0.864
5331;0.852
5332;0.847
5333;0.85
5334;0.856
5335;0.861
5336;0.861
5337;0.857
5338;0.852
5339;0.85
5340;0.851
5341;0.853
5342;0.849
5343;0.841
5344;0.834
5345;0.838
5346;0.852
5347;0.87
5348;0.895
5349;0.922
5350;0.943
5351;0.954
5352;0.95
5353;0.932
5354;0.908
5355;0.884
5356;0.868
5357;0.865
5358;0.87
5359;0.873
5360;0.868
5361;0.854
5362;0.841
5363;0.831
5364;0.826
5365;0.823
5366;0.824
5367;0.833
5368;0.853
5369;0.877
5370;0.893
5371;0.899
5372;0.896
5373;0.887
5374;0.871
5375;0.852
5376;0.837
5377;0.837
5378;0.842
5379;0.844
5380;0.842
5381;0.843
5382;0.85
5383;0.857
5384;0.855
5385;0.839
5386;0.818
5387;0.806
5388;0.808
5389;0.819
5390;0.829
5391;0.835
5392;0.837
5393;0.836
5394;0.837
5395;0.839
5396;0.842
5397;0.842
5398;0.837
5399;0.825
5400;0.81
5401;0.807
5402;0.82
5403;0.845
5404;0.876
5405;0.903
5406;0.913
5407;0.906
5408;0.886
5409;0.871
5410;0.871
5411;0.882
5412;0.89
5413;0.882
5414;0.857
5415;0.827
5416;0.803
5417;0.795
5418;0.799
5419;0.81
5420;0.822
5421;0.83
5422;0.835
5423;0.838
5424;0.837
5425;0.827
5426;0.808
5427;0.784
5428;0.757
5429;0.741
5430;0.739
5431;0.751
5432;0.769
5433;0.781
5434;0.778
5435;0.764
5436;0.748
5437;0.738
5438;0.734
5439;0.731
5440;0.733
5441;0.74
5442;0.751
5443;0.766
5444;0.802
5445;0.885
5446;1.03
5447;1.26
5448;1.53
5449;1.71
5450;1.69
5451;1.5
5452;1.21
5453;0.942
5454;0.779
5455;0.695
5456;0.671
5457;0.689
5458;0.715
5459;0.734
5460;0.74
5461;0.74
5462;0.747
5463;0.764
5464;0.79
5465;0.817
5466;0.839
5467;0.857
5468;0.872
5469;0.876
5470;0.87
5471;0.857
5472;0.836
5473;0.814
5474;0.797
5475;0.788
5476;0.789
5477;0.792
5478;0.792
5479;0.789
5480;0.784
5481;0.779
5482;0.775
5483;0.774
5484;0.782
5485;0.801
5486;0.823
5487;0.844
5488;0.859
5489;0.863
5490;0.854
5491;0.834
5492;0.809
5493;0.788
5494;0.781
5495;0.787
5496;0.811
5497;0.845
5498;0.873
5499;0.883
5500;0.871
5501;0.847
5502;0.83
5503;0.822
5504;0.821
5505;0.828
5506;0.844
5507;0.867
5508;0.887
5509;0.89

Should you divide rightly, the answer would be 12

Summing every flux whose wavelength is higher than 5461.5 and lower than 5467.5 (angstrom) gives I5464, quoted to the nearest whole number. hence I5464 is 5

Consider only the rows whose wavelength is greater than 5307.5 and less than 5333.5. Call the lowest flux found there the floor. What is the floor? 0.838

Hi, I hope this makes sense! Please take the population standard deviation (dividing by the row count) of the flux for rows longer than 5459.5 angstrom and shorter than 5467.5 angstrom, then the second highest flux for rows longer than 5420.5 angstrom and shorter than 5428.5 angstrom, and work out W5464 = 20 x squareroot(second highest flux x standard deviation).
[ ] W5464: 3.8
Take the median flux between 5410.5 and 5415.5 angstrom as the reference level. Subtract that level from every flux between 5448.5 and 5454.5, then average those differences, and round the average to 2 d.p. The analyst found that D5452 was 0.42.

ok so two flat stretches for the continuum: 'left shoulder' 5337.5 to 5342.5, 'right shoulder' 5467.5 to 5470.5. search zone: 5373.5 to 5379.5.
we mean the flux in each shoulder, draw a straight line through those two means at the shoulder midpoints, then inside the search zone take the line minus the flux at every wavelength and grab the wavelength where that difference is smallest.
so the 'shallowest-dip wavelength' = 5374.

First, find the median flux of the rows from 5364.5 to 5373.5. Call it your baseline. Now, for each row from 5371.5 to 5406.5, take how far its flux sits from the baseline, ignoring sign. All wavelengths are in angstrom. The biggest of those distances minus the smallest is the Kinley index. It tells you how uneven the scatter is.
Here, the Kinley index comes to 0.070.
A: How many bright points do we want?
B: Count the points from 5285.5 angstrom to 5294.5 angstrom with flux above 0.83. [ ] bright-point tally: 9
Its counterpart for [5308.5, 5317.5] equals 9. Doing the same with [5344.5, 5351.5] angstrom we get 7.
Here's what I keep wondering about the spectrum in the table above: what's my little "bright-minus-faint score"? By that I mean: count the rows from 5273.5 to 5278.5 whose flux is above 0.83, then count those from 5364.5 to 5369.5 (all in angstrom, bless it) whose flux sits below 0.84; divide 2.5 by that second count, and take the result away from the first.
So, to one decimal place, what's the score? 2.2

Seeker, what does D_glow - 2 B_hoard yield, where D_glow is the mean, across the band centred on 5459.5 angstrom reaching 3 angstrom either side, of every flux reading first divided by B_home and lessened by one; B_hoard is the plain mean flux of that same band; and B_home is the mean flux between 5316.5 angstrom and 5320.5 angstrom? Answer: -1.63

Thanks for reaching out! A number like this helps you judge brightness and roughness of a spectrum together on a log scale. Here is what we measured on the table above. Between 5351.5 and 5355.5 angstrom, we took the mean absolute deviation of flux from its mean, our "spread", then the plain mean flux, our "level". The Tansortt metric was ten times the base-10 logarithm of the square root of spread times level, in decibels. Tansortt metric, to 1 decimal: -8.4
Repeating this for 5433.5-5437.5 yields -9.9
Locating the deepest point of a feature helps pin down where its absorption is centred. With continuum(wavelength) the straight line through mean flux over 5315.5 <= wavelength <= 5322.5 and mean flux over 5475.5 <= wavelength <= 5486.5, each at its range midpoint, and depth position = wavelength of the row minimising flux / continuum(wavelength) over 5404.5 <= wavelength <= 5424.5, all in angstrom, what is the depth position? 5417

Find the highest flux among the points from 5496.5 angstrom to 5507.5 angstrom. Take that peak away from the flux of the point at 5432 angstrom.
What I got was -0.11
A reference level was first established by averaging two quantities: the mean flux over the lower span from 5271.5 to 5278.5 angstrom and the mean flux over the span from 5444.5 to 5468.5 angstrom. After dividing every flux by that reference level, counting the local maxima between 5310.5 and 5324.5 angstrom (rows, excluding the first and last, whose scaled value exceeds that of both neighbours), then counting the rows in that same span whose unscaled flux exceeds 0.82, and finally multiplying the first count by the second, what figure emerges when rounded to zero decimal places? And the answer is 14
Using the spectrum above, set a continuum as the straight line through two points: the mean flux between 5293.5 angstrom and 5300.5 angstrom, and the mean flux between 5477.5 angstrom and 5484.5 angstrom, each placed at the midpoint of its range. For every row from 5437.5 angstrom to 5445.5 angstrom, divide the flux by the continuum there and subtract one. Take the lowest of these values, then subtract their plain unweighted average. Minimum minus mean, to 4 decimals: -0.0472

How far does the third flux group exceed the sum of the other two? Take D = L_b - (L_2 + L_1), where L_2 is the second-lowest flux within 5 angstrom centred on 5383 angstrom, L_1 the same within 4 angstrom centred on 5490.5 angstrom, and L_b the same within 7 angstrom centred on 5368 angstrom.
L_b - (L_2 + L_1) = -0.85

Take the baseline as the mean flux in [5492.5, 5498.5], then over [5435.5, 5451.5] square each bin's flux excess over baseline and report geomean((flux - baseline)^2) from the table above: 0.019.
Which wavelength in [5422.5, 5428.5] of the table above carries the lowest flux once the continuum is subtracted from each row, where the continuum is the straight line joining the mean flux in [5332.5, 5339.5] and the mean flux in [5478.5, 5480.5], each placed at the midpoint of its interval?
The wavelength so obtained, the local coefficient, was 5428 angstrom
